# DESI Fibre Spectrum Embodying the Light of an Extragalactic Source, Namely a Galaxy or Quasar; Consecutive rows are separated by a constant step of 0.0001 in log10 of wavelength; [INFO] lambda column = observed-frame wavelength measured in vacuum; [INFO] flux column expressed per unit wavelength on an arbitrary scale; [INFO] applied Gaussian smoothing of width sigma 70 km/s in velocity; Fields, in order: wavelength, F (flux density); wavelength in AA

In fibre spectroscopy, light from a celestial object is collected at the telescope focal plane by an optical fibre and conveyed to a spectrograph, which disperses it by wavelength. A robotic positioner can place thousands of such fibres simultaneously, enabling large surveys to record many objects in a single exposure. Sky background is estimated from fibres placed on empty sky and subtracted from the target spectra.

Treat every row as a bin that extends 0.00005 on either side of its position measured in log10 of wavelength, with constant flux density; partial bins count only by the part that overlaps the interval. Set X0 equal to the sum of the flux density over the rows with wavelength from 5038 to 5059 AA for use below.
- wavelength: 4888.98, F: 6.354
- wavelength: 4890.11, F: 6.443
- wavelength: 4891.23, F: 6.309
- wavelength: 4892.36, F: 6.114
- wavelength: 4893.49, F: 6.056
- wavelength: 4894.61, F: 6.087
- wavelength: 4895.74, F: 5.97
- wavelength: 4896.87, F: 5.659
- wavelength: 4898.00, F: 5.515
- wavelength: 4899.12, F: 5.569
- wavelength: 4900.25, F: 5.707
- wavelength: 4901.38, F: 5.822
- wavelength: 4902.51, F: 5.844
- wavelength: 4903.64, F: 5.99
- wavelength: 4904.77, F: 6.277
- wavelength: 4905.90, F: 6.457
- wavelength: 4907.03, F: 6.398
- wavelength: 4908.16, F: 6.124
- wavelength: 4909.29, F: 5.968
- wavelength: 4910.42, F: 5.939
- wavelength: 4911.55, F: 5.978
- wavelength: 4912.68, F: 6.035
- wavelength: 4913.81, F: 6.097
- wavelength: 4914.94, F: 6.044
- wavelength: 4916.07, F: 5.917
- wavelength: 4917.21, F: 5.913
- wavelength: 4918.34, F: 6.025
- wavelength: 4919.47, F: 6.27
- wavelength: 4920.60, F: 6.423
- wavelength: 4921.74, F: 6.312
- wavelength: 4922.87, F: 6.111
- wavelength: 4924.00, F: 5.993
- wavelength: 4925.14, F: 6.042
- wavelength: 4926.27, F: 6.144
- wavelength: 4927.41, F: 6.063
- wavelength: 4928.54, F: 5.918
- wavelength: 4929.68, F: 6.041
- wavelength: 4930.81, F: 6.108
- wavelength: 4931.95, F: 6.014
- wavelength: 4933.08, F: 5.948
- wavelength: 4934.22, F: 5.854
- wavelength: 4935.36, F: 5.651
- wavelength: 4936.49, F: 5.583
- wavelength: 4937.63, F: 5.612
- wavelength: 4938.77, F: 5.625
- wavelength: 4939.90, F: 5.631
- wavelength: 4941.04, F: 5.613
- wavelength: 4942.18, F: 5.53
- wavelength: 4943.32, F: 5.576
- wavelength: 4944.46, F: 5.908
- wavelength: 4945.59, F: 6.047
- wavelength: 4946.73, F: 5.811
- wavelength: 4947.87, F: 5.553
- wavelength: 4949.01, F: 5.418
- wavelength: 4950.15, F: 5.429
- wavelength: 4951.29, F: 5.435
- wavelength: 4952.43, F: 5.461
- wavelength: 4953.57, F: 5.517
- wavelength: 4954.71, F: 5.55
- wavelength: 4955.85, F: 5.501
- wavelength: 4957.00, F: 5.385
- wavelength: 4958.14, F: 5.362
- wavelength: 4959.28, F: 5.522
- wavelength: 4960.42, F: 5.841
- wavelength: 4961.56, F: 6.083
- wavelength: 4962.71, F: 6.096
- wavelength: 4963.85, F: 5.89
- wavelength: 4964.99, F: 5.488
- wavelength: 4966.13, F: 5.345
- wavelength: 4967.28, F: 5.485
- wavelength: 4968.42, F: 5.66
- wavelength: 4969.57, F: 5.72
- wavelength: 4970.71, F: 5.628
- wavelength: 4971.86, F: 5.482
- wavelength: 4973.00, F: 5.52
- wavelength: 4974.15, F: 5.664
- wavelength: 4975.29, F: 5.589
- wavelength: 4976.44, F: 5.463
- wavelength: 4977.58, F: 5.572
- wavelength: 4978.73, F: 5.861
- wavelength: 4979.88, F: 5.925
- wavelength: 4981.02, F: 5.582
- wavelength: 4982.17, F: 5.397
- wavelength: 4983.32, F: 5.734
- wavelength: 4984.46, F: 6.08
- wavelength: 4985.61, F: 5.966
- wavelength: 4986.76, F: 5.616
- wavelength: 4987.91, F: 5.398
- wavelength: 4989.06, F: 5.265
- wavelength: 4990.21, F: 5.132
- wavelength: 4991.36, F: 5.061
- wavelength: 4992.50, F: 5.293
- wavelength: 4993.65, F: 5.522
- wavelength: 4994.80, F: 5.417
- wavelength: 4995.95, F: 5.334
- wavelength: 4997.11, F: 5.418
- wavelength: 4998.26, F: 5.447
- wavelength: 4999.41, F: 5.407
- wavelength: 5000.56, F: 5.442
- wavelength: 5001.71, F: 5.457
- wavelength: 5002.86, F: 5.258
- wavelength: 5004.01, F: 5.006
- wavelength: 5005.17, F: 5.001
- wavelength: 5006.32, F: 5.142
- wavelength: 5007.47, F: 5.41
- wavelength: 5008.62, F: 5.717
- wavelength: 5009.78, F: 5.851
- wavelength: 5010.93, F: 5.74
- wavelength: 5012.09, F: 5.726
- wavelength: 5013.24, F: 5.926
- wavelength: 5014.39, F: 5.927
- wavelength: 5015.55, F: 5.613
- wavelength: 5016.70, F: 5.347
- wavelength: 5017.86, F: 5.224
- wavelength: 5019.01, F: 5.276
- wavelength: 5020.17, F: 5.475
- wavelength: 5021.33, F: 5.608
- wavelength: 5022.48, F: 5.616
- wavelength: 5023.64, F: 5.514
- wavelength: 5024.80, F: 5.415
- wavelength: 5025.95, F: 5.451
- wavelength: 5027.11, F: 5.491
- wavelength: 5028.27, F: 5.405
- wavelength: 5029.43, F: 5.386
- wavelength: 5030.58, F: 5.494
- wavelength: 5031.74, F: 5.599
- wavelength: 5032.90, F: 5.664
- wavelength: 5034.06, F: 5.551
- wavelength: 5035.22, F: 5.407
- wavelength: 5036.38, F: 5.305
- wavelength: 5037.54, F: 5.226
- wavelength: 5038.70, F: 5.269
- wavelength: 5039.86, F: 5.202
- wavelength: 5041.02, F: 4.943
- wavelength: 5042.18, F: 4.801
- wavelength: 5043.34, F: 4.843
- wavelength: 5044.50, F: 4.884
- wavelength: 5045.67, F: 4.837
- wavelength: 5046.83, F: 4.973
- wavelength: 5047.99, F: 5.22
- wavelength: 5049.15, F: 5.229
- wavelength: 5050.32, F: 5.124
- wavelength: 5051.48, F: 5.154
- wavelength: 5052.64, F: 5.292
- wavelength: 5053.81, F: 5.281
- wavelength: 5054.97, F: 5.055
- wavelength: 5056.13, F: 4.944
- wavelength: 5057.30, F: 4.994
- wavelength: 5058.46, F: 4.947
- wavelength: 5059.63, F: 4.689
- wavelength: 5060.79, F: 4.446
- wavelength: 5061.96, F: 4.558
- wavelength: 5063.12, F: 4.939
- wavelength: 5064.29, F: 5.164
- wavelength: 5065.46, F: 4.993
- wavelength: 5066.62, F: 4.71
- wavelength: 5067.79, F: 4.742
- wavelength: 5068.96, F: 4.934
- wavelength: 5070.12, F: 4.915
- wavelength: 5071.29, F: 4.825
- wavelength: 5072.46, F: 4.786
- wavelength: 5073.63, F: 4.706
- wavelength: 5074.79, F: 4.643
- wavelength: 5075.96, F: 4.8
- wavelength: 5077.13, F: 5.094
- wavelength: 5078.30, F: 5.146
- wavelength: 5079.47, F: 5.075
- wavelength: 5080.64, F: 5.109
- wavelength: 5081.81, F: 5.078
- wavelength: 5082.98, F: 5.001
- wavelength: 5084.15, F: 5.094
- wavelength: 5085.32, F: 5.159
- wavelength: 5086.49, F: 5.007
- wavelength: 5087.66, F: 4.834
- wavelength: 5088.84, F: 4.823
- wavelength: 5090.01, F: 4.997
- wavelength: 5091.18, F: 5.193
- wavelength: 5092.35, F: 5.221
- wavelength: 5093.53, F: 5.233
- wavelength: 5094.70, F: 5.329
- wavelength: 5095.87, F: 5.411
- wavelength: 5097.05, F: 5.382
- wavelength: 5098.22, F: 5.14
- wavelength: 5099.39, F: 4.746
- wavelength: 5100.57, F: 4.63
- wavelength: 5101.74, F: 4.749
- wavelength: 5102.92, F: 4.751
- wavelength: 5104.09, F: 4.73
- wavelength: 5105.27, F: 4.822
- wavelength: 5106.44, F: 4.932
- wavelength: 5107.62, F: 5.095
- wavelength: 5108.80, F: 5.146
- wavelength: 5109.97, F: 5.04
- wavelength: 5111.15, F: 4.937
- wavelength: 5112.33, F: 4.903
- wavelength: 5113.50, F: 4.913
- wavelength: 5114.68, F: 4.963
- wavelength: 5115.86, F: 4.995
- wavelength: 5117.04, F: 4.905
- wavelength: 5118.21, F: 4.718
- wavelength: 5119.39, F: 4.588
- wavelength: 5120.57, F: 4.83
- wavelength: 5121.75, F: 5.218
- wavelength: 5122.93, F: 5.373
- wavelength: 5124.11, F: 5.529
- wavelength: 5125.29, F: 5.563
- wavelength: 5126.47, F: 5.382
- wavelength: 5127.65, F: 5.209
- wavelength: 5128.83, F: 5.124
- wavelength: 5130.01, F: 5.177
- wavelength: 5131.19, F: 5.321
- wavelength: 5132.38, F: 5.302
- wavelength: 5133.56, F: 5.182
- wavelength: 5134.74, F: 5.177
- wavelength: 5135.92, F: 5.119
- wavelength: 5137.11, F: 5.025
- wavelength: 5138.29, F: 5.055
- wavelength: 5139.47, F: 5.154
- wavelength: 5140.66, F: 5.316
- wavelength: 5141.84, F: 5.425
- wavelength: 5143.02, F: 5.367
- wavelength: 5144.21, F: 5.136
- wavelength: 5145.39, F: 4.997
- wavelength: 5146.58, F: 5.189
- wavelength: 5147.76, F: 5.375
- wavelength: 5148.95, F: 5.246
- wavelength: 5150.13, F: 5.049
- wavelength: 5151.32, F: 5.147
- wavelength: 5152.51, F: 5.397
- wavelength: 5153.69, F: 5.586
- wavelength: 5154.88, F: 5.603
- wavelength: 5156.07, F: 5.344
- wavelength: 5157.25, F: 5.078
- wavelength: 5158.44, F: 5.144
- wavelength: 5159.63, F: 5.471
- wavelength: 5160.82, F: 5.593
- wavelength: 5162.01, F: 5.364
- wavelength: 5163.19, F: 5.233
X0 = 91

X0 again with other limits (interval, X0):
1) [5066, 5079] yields 53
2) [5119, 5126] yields 31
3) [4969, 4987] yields 91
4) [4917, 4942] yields 131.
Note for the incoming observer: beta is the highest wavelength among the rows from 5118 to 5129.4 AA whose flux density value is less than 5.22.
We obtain 5128.83 AA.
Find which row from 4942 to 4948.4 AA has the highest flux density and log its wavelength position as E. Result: 4945.59 AA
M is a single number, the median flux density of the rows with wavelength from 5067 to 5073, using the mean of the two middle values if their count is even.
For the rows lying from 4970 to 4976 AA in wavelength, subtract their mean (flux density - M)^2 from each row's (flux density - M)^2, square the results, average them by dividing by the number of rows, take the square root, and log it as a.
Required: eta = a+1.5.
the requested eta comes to 1.60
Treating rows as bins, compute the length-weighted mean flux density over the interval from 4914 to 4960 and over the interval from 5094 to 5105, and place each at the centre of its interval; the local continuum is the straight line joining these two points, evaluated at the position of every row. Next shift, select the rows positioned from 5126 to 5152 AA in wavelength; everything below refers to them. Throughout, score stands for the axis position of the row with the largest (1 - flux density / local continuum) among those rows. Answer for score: 5137.11 AA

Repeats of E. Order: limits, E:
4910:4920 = 4919.47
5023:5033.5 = 5032.90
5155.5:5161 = 5160.82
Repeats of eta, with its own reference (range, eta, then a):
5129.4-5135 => 1.56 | 0.055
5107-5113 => 1.54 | 0.037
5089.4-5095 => 1.57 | 0.072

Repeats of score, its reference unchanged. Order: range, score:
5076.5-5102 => 5100.57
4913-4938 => 4936.49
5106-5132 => 5119.39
